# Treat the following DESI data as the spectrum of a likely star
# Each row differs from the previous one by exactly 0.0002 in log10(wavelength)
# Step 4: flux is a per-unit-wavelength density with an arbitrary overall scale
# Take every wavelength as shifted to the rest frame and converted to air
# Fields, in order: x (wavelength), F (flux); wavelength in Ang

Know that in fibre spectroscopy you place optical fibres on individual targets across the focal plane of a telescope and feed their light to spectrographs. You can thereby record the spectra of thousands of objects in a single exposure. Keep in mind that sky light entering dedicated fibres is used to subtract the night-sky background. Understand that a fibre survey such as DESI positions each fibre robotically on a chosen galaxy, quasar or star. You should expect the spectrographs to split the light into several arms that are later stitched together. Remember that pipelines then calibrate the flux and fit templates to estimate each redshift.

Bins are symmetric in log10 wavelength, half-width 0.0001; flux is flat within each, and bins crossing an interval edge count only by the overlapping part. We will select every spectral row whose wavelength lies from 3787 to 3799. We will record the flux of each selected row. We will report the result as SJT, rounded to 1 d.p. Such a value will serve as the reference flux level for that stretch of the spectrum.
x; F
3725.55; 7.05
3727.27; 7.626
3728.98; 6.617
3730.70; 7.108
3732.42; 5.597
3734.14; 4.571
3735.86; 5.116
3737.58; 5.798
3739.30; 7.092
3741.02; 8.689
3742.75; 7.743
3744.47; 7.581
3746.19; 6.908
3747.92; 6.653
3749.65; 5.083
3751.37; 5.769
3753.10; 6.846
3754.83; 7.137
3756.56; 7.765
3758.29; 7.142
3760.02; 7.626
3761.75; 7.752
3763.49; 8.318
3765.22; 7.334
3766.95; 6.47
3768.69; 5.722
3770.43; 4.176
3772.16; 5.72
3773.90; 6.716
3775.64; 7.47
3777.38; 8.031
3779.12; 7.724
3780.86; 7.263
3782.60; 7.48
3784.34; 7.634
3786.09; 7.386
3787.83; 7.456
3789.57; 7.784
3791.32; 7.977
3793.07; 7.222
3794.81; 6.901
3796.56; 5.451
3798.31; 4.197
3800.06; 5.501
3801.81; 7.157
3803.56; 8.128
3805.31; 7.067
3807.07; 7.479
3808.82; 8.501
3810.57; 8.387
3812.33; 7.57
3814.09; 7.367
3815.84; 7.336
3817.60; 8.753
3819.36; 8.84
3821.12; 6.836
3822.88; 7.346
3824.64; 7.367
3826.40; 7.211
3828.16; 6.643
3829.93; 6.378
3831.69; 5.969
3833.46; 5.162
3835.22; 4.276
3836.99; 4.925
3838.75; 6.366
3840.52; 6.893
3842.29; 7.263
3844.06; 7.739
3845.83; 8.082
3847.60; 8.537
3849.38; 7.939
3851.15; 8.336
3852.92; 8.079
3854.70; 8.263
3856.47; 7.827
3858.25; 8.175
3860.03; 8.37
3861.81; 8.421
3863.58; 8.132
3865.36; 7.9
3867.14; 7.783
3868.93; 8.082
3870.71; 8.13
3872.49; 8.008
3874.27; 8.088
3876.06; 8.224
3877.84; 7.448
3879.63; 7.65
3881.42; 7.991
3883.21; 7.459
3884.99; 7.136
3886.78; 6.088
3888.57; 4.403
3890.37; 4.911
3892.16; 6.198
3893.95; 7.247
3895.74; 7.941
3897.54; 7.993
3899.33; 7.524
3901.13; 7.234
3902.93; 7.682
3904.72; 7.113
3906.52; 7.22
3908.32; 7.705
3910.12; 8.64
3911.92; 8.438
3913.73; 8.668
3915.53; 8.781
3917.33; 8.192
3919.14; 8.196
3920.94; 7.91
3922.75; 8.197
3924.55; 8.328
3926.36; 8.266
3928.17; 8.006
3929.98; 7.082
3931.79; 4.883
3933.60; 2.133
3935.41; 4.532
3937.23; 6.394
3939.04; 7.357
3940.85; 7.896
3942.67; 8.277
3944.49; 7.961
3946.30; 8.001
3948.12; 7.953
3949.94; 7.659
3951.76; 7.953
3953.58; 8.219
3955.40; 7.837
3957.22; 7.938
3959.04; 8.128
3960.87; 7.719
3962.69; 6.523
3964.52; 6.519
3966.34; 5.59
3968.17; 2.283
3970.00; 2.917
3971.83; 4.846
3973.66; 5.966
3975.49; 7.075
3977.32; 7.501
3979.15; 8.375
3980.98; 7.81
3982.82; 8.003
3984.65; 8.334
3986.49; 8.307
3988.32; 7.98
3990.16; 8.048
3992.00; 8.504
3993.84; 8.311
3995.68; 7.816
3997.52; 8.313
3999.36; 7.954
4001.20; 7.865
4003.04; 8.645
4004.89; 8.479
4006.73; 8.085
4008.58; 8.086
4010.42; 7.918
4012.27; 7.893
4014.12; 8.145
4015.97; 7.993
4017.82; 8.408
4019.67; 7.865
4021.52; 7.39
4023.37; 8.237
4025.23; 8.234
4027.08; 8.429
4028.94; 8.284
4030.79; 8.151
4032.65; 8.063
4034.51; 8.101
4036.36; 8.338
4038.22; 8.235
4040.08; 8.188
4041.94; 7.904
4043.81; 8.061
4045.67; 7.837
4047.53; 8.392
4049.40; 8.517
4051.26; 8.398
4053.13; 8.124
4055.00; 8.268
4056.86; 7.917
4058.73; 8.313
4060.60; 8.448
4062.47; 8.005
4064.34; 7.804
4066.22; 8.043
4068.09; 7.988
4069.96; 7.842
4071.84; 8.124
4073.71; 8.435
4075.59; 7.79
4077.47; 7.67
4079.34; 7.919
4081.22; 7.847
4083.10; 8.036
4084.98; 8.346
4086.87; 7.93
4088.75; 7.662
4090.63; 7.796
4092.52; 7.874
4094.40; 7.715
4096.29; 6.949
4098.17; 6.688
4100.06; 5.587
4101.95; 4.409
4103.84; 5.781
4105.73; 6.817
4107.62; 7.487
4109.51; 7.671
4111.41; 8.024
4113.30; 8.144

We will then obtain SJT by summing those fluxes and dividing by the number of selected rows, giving 6.7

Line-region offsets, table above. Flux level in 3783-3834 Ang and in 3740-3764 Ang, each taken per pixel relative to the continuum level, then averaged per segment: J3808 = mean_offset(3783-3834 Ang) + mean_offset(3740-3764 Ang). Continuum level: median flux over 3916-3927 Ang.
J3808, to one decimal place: -2.0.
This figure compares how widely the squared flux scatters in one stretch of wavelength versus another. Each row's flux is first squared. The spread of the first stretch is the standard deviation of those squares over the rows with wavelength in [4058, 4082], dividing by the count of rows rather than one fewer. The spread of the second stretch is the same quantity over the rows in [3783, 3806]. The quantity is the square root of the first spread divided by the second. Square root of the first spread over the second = 0.53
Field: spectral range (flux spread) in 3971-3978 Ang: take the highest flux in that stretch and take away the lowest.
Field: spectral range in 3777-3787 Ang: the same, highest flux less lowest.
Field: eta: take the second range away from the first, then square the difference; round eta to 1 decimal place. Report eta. 3.6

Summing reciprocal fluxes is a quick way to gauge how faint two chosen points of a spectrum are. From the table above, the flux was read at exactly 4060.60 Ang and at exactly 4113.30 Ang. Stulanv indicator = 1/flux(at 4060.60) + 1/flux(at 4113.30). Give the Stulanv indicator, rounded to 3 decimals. 0.241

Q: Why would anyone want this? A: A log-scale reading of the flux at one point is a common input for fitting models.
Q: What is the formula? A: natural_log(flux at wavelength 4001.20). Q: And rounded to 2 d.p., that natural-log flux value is 2.06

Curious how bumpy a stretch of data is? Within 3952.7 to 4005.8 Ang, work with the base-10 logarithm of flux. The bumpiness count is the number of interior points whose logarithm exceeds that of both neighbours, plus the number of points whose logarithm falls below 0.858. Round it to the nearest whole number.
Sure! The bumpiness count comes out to 14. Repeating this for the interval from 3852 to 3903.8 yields 11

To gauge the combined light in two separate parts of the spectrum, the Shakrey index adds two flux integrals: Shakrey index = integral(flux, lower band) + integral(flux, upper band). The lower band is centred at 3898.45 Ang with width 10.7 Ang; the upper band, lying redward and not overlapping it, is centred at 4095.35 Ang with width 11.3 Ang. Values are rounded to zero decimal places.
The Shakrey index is 162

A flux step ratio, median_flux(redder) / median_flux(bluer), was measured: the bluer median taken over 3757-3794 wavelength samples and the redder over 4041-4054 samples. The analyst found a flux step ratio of 1.09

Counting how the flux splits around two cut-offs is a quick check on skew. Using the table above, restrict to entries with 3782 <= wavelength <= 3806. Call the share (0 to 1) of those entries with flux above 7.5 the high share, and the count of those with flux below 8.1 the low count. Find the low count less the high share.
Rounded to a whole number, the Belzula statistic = 13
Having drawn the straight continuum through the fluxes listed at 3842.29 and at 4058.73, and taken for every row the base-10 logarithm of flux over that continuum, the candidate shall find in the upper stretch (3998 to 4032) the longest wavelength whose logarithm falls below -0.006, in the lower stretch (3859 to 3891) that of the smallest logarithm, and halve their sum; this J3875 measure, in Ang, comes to 3955.0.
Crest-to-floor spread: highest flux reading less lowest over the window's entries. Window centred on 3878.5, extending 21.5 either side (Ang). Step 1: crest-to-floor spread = 4.0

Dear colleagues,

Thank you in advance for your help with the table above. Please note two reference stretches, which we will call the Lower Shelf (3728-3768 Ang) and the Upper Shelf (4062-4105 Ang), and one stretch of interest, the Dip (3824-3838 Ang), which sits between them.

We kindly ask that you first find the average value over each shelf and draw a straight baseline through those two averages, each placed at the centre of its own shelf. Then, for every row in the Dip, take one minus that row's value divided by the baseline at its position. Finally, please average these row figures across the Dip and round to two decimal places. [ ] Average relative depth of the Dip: 0.14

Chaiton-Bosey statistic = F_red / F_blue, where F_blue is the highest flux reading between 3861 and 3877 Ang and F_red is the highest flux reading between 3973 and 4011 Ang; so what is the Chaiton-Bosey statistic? 1.03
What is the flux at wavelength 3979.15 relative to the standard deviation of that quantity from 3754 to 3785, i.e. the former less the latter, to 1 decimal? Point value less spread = 7.4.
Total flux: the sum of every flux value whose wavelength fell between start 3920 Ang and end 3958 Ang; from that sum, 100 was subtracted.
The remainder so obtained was 52.8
